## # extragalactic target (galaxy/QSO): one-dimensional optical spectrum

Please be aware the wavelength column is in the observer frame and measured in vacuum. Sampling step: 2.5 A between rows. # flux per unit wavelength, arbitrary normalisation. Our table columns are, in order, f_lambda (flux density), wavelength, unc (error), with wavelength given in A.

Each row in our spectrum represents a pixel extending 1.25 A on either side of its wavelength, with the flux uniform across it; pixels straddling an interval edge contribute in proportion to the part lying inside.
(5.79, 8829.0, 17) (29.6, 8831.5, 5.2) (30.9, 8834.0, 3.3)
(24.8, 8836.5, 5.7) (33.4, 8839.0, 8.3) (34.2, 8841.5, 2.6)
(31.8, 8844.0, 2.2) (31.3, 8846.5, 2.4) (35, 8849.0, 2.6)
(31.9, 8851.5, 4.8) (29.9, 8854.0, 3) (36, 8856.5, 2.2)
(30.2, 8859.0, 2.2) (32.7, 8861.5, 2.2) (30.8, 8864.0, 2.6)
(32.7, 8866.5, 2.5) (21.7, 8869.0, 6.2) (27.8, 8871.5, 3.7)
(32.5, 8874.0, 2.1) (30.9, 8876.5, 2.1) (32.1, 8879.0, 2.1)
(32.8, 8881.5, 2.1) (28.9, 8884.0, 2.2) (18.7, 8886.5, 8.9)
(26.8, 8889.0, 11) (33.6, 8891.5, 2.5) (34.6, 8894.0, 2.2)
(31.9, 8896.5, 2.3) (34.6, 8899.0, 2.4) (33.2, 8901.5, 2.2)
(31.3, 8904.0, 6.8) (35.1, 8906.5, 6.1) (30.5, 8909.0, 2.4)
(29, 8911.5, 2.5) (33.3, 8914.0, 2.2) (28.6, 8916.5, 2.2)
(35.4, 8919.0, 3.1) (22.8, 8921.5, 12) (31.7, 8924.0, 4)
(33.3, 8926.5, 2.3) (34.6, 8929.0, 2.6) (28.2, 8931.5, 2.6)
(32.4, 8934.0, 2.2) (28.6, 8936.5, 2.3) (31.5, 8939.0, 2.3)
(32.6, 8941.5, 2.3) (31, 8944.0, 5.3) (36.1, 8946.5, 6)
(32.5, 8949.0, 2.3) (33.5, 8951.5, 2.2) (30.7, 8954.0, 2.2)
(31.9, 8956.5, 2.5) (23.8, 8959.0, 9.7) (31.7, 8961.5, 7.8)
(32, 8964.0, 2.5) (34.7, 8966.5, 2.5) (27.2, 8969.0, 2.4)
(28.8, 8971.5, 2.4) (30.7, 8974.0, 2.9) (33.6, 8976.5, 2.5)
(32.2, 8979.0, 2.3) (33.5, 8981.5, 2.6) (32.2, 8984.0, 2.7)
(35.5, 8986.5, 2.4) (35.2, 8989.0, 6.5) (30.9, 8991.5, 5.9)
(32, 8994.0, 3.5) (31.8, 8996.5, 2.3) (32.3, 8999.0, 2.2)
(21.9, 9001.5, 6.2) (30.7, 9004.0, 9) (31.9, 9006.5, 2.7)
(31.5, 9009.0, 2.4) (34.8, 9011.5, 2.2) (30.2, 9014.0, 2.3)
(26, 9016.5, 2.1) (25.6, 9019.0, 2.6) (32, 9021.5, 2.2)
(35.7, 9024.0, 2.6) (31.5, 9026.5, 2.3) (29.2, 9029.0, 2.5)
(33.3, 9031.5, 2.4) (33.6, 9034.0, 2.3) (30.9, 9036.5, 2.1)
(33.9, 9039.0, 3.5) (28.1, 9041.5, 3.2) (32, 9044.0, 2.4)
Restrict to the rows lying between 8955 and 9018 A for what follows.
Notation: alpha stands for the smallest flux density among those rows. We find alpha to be 21.9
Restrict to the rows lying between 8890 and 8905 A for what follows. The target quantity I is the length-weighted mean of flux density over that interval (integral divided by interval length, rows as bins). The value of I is 33.1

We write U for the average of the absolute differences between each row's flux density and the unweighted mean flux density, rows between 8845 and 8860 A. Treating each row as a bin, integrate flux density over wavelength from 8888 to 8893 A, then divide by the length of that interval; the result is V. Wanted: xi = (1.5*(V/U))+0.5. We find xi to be 22.6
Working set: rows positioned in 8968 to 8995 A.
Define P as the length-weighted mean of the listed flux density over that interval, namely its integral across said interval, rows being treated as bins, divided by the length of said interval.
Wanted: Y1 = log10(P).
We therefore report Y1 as 1.51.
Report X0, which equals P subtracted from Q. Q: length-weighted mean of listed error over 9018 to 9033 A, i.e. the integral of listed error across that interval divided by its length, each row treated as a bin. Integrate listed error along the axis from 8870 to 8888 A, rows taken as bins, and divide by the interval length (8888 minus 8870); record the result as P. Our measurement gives -1.03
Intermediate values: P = 3.5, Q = 2.4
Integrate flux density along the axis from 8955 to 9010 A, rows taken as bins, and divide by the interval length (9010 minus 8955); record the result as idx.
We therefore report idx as 31.2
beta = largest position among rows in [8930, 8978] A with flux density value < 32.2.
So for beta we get 8974.0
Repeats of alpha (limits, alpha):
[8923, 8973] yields 23.8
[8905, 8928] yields 22.8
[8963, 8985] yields 27.2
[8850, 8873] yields 21.7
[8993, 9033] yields 21.9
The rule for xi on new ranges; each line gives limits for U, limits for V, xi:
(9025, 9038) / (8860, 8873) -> 31.8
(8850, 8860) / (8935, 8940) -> 23.1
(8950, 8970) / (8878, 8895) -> 17.6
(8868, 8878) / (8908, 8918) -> 13.7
